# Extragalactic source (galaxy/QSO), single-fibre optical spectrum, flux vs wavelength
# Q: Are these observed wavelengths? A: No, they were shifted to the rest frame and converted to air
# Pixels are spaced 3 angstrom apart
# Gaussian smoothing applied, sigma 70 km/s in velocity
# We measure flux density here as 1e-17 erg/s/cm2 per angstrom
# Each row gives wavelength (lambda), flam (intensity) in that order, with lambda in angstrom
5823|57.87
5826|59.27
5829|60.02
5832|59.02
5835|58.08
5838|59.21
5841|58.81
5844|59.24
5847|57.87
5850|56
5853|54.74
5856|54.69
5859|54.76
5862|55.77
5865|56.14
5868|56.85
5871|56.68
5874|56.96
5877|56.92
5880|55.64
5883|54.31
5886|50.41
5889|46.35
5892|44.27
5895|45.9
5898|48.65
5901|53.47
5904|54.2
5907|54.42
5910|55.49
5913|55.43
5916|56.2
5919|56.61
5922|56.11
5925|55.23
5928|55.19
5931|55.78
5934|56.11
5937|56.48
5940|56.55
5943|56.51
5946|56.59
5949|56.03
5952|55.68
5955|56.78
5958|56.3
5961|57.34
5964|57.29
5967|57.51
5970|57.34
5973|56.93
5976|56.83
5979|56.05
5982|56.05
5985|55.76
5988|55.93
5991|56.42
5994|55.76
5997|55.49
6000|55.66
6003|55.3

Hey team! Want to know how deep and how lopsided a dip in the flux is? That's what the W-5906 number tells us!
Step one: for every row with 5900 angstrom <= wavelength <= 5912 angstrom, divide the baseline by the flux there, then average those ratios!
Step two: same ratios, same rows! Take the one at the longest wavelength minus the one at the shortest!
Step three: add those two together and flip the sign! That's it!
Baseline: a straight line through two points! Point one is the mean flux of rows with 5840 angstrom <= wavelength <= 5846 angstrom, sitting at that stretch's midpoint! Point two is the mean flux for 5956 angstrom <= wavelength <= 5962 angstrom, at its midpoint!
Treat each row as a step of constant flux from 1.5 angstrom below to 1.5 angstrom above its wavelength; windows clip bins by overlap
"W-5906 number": -1.02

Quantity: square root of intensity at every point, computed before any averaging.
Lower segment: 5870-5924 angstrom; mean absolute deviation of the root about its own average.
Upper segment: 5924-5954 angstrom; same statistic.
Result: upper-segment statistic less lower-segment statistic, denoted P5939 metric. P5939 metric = -0.21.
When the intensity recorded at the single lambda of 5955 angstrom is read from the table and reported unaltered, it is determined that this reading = 56.78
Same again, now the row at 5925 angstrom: 55.23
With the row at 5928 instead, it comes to 55.19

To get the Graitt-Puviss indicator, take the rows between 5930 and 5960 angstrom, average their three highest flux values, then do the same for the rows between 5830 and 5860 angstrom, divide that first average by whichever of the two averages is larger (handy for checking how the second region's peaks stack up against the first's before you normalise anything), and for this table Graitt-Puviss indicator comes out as 0.96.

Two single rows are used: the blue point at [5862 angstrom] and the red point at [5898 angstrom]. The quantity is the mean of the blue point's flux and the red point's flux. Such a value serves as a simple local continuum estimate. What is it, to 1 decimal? 52.2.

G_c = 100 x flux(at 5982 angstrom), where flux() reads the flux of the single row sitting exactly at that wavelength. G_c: 5605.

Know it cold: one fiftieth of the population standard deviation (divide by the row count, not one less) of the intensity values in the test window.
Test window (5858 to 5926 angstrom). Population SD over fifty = 0.0752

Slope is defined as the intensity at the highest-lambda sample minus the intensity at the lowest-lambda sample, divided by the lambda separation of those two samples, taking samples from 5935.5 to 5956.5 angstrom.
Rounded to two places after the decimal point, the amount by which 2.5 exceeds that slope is 2.48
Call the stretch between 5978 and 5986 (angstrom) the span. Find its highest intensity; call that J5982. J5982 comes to 56.05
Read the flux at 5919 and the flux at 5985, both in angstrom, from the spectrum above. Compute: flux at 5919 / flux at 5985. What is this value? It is 1.02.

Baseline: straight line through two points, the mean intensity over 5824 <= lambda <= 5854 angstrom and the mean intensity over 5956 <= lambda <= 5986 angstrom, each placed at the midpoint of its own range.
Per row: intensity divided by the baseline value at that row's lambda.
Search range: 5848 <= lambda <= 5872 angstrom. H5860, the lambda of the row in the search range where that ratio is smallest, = 5856 angstrom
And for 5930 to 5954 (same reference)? 5931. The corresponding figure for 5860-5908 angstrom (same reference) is 5892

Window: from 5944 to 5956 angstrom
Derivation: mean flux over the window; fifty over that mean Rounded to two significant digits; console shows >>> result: 0.89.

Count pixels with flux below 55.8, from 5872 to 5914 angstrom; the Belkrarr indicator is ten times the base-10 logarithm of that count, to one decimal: 10.8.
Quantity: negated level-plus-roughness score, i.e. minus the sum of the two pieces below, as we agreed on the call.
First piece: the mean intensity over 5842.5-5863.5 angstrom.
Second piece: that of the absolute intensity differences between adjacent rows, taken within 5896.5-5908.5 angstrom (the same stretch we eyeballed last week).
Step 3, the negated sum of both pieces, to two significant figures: -58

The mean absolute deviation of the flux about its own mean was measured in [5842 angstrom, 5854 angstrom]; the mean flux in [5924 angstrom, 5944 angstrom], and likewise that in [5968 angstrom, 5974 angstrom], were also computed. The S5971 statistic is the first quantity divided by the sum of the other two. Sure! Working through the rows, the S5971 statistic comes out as 0.0141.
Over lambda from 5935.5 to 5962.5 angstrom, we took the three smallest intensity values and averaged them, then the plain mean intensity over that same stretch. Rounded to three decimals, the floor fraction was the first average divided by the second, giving 0.992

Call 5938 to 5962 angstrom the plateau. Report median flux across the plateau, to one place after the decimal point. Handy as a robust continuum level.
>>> 56.5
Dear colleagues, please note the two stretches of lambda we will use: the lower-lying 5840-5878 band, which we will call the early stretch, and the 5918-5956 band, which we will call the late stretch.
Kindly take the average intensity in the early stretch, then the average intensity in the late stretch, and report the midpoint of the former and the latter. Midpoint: 56.3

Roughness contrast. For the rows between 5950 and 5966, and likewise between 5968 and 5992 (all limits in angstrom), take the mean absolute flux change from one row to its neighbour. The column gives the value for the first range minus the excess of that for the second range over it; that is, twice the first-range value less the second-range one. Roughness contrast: 1.0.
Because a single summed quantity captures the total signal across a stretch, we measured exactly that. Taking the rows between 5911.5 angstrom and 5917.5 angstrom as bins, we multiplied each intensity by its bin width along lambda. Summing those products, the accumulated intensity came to 335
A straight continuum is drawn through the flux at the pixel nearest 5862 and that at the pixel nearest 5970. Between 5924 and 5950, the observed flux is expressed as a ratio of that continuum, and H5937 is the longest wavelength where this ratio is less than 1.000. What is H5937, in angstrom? 5949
